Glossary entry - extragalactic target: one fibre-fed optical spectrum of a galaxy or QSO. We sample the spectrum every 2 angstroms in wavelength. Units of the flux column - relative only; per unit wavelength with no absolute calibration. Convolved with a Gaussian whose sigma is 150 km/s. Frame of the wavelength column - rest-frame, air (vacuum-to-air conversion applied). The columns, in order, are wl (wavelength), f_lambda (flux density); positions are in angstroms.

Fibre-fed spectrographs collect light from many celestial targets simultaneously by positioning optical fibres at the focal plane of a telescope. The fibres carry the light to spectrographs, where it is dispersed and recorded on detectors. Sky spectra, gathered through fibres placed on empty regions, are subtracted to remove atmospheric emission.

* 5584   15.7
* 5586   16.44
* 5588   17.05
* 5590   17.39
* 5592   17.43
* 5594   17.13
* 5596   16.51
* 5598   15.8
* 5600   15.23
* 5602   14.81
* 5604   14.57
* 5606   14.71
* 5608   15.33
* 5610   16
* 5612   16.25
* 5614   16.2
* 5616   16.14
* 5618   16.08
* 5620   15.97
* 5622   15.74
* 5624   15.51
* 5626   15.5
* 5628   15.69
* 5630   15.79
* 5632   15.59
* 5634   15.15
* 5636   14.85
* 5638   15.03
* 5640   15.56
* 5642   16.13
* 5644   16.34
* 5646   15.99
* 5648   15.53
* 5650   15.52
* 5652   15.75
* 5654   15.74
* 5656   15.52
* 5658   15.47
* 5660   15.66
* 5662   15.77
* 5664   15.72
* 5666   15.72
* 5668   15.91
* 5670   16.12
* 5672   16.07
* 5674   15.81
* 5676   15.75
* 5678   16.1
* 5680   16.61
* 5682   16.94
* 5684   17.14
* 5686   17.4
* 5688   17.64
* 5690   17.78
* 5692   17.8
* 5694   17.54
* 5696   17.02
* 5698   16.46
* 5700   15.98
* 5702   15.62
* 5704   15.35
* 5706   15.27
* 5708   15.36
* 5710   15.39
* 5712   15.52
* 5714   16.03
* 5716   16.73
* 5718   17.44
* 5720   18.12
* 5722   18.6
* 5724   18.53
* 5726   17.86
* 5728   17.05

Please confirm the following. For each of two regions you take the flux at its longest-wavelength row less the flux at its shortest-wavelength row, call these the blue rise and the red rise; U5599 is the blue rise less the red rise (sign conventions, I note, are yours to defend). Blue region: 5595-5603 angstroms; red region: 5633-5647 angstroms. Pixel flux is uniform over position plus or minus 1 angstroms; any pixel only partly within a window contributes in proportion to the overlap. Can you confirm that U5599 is -2.5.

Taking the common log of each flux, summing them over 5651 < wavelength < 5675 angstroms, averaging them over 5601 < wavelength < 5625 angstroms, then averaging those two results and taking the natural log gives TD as 2.05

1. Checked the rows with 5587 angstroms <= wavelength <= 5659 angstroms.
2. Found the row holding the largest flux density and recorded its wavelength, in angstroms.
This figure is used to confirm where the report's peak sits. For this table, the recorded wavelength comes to 5592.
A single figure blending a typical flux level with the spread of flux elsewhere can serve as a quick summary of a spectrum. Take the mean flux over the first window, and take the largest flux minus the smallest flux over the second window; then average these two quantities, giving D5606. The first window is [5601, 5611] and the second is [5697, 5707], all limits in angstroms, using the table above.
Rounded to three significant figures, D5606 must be 8.14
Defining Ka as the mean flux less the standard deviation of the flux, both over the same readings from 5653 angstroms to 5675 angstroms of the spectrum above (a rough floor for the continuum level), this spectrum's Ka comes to 15.6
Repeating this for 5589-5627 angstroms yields 15.1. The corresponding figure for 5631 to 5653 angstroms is 15.1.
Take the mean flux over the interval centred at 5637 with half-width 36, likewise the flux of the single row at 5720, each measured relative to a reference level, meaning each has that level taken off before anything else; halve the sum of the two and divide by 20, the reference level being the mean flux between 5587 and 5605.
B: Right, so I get 0.03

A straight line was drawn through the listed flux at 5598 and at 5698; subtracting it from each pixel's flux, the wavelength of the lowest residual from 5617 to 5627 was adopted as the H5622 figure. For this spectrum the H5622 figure 5626 angstroms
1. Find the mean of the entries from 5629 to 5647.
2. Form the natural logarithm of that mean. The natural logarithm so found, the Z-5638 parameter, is 2.75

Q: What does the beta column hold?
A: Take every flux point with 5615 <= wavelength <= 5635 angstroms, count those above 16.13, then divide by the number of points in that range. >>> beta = 0.10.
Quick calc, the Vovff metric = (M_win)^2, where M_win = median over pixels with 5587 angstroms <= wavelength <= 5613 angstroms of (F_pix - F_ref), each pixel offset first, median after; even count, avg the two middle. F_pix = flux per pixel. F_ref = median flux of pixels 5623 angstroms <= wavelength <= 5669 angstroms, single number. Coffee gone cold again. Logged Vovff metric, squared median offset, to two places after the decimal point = 0.12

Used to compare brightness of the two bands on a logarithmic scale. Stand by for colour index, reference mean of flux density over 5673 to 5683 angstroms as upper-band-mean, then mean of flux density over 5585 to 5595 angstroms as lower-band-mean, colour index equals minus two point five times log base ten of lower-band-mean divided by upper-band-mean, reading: -0.06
